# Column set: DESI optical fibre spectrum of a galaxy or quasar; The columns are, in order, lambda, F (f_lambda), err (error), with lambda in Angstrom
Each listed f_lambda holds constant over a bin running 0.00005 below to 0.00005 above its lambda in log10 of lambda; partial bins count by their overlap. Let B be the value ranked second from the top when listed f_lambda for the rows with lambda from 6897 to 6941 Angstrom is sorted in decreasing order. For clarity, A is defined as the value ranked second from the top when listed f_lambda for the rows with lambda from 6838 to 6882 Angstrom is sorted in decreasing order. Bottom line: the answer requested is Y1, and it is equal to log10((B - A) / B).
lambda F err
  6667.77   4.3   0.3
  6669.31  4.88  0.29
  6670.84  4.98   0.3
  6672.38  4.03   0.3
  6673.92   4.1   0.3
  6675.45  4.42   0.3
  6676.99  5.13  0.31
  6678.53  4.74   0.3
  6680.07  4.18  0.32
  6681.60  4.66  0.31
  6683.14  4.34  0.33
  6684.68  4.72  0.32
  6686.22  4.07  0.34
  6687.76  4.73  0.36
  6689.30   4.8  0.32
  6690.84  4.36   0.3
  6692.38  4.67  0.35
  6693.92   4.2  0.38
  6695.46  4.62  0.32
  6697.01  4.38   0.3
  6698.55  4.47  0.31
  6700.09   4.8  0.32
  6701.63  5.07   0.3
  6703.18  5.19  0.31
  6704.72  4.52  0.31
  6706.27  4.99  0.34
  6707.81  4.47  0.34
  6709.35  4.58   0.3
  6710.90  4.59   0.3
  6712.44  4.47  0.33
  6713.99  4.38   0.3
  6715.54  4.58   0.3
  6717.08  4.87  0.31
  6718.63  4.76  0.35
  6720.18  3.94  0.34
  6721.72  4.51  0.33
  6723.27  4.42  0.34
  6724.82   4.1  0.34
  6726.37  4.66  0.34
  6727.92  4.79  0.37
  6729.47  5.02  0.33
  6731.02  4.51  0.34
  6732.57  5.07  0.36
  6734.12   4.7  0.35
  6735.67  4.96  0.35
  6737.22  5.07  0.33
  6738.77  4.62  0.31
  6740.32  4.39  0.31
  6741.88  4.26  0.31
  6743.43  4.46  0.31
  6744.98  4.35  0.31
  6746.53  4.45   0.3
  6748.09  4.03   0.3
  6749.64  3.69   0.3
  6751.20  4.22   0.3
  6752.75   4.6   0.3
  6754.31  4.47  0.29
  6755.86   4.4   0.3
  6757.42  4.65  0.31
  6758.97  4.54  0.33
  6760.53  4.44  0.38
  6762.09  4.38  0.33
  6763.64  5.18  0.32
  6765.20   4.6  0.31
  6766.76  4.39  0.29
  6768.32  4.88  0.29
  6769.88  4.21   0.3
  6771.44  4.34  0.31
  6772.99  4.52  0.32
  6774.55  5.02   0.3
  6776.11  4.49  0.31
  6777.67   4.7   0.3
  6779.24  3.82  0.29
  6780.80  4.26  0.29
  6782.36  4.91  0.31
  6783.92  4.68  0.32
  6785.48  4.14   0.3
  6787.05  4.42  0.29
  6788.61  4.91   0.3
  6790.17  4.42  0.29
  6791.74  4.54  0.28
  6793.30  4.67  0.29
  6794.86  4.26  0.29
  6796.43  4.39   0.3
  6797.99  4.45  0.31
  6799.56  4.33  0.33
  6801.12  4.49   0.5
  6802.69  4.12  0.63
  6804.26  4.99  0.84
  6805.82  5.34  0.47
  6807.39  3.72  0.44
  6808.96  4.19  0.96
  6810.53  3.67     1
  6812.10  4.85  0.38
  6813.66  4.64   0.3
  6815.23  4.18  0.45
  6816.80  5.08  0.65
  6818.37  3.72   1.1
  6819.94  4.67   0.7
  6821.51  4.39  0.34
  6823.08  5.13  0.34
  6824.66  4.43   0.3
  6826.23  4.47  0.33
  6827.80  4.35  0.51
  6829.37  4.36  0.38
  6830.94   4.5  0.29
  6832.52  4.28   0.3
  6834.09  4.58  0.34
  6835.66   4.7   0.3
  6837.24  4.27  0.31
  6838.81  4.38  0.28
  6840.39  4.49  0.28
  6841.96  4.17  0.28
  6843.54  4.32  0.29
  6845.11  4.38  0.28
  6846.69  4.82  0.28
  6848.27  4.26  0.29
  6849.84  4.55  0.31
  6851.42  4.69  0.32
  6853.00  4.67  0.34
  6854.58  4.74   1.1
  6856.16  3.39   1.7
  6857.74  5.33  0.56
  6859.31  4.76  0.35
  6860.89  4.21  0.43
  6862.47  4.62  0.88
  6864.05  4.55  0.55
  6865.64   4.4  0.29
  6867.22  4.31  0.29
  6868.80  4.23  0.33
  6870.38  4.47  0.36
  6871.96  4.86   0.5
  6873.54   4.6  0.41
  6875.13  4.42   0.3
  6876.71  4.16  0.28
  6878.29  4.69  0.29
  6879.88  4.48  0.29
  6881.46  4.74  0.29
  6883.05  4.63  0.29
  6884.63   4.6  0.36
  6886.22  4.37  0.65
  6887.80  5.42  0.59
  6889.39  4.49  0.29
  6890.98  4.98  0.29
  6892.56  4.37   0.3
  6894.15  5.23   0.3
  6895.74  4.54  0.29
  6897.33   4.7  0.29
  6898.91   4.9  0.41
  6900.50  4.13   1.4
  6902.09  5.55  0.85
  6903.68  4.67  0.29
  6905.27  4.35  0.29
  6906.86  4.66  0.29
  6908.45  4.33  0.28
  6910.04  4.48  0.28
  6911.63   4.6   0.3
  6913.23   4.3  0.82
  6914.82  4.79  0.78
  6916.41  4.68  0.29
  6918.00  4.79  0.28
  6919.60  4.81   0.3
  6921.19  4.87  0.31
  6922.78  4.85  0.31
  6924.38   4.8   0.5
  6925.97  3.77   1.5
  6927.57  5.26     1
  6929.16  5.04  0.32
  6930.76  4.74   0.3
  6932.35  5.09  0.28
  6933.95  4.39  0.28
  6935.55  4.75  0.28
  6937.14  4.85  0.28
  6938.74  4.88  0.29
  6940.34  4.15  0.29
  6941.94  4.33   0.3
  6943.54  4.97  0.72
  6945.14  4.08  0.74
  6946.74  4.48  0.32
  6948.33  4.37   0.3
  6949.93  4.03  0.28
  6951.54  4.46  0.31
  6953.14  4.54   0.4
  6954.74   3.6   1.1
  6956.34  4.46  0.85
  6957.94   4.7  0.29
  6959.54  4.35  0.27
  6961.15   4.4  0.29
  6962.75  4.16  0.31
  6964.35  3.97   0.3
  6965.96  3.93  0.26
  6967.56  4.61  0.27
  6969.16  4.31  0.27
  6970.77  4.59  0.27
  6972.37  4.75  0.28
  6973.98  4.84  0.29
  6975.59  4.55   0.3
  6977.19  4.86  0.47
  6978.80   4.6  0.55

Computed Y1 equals -1.1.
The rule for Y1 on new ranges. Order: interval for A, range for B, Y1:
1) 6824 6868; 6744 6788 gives -1.4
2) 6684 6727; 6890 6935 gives -1.4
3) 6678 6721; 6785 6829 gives -1.9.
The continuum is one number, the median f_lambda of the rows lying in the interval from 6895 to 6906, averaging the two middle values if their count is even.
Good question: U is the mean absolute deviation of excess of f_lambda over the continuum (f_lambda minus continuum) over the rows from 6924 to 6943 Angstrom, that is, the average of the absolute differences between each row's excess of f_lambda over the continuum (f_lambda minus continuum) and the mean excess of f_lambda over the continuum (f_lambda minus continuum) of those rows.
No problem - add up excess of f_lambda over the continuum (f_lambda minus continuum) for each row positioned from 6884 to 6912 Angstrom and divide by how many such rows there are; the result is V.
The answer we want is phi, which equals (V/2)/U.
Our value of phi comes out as 0.03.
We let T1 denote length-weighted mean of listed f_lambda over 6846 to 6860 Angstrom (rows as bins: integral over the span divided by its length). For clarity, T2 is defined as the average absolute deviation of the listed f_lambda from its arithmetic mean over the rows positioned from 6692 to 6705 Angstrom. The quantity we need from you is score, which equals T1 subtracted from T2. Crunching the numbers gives -4.33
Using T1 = 4.58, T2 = 0.24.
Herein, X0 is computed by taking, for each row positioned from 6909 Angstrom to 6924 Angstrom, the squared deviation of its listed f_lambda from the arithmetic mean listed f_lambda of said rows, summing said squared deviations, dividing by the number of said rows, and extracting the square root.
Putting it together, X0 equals 0.18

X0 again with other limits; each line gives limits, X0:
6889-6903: 0.42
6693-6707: 0.32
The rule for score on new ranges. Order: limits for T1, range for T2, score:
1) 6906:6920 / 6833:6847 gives -4.43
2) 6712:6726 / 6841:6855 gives -4.25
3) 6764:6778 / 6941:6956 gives -4.31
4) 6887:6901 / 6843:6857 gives -4.47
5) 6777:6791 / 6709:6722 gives -4.30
